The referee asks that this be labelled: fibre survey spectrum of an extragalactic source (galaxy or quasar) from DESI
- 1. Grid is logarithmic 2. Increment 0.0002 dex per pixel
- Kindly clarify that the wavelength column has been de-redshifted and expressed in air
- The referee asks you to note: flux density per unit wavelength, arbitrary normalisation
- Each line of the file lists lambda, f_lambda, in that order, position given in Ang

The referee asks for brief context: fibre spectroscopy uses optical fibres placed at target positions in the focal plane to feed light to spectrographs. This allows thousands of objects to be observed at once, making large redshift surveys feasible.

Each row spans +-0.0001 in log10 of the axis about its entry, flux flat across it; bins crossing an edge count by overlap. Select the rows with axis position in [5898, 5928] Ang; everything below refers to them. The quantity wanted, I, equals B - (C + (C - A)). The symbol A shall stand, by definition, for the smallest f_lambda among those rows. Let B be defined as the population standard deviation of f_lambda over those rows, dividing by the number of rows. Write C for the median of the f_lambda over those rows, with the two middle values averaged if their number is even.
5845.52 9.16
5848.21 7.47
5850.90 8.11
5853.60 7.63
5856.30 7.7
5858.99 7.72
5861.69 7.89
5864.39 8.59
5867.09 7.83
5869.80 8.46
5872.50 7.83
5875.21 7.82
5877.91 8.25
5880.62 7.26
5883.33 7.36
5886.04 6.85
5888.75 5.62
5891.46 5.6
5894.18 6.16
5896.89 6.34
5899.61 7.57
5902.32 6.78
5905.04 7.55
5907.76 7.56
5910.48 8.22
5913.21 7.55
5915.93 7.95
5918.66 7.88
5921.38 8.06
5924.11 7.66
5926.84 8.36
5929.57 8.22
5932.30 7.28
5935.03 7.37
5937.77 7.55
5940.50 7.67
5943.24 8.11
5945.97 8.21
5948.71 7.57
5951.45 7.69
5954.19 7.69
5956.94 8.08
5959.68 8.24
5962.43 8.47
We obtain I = -8.13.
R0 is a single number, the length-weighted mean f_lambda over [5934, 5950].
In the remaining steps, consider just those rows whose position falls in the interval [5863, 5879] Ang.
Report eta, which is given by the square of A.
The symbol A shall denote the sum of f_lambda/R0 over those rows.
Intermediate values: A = 6.29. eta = 39.6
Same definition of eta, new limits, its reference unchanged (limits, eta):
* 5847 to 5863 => 36.0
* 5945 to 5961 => 37.5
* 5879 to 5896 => 25.1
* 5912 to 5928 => 37.4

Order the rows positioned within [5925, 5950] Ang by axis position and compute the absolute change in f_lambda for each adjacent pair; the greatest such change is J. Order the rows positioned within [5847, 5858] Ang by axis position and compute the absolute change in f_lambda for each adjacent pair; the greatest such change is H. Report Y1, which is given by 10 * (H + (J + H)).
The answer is 22.2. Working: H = 0.6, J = 0.94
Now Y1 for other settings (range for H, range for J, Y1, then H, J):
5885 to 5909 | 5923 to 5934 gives 34.0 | 1.2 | 0.94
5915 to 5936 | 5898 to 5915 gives 26.7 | 0.9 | 0.79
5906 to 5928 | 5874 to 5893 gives 26.3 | 0.7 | 1.23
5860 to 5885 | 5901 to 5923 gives 27.5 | 1.0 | 0.77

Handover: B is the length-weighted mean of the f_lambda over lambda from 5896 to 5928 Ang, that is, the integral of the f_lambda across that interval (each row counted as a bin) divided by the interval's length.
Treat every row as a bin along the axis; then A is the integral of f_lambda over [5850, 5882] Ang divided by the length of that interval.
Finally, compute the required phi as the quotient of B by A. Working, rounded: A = 7.92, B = 7.64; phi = 0.96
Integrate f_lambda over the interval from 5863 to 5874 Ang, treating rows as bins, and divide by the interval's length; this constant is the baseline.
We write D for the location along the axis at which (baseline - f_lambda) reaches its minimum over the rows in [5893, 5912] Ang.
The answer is 5910.48 Ang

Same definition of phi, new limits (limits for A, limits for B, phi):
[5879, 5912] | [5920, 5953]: 1.13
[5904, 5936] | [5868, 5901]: 0.91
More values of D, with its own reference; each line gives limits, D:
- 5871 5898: 5877.91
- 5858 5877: 5864.39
